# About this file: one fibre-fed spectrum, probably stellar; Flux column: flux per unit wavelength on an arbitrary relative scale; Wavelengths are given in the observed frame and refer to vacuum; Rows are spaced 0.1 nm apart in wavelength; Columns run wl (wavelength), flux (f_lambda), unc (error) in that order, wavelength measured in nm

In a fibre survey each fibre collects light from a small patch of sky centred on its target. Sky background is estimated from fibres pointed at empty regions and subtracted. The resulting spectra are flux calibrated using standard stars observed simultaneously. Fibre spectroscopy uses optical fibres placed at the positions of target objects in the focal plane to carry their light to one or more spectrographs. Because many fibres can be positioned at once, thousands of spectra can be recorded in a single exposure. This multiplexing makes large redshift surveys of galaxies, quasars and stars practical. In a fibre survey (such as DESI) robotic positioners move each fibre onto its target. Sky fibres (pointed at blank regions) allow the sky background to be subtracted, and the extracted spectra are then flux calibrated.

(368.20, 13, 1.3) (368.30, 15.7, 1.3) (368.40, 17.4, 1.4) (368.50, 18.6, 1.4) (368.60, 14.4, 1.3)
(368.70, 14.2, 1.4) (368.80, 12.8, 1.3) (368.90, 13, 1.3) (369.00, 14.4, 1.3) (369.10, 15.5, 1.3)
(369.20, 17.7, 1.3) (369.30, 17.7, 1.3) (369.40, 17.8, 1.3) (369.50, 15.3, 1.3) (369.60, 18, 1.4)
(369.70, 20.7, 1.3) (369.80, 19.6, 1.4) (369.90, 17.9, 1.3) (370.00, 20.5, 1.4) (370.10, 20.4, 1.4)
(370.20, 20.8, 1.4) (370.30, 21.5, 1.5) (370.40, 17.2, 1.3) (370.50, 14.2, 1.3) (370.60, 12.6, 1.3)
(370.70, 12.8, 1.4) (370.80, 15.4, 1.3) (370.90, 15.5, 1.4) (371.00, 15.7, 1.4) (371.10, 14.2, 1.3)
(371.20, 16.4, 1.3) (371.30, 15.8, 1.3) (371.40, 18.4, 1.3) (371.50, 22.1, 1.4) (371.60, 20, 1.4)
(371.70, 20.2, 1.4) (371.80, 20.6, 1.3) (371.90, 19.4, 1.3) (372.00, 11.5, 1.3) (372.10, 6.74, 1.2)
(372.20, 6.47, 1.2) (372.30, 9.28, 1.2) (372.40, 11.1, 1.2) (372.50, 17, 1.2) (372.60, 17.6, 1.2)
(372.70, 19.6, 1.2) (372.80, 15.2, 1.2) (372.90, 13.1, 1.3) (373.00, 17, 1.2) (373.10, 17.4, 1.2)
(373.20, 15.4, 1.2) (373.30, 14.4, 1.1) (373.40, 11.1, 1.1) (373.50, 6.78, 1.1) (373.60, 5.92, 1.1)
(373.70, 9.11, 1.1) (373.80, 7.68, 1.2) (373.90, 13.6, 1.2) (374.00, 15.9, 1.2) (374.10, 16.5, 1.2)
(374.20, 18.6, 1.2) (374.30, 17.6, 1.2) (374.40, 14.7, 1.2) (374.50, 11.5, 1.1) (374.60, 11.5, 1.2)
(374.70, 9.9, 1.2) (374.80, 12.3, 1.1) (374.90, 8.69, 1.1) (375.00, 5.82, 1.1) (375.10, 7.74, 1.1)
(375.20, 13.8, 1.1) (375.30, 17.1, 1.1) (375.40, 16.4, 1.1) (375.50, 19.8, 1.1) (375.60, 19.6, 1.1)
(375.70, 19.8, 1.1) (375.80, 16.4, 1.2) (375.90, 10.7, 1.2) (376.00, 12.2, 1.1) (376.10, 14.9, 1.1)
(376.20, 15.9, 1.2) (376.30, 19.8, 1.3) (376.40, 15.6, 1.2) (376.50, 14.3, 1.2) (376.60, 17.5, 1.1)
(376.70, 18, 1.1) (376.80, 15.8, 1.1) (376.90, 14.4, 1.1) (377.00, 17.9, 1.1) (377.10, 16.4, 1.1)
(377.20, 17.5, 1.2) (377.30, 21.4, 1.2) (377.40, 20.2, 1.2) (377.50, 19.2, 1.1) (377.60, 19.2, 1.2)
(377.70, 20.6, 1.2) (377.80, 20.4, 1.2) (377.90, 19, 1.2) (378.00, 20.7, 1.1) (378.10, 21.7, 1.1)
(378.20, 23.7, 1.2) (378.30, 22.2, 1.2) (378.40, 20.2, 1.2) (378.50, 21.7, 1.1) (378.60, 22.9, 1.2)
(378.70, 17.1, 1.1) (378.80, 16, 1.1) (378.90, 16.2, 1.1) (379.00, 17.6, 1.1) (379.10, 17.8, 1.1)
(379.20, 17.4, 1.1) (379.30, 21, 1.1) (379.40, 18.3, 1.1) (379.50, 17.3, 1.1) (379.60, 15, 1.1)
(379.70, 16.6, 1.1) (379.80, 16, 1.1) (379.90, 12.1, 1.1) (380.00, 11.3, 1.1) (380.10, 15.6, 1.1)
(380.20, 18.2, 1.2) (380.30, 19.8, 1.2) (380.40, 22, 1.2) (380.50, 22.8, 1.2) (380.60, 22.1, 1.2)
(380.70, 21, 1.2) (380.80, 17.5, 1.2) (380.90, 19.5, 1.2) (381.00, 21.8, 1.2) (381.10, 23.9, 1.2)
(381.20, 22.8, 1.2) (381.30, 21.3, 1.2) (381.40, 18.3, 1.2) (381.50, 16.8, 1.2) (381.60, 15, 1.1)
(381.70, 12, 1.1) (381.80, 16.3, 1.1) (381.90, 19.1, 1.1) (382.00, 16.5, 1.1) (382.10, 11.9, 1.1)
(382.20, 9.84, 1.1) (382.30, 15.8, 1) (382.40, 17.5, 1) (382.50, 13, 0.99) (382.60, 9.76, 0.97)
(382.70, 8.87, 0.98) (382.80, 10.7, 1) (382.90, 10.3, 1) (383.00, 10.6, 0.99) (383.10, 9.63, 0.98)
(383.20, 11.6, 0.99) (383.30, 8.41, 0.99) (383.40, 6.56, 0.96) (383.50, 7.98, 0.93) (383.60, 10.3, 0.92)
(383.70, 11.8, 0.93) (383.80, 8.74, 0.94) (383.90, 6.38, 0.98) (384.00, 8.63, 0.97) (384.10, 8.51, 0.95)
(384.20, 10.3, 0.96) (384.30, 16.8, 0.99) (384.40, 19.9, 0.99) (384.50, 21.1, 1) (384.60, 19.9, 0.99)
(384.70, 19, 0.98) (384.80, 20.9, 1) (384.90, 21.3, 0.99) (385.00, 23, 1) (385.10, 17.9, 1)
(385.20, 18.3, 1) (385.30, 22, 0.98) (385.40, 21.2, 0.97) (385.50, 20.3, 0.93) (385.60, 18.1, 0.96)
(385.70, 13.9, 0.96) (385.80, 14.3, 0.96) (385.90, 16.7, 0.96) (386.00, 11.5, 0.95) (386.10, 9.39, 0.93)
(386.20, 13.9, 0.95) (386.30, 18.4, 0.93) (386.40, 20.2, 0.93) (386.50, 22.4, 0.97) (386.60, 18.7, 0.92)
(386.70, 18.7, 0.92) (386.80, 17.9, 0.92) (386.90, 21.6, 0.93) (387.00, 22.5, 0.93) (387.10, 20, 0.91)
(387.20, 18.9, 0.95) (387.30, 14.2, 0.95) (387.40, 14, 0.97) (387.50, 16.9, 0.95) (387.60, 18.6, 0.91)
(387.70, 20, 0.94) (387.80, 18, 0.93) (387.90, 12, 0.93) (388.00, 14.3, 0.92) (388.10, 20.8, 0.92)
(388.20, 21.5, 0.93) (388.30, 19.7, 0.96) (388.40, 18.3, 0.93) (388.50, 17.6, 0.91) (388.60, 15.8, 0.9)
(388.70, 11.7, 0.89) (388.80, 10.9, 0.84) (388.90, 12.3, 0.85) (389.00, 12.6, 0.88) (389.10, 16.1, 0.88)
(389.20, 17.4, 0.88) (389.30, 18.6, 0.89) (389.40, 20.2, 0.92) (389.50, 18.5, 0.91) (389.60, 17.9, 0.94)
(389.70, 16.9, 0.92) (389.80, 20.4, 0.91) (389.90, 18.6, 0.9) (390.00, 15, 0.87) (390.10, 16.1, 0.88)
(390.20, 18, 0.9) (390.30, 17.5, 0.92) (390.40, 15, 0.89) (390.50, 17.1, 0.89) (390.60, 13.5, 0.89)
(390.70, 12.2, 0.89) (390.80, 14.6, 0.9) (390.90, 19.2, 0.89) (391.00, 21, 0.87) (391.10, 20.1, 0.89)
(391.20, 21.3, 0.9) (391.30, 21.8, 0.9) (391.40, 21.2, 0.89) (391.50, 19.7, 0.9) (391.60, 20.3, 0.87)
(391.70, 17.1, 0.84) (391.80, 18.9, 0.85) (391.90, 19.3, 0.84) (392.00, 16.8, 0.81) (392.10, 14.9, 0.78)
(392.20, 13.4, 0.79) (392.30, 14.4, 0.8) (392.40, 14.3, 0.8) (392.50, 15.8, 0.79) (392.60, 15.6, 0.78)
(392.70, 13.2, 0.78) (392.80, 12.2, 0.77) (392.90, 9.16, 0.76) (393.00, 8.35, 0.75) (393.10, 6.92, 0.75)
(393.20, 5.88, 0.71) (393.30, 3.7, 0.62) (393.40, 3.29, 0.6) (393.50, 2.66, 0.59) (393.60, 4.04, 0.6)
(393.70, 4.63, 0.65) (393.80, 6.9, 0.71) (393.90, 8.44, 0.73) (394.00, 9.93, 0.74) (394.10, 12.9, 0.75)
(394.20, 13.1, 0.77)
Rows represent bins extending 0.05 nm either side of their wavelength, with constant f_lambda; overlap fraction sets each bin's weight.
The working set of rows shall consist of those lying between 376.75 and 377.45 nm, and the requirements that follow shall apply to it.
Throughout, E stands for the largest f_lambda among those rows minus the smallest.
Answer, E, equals 7.0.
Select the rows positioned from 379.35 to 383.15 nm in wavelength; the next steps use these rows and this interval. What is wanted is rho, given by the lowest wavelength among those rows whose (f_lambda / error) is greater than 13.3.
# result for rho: 379.40 nm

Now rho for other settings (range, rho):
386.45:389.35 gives 386.50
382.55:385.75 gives 384.30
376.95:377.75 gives 377.00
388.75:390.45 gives 388.90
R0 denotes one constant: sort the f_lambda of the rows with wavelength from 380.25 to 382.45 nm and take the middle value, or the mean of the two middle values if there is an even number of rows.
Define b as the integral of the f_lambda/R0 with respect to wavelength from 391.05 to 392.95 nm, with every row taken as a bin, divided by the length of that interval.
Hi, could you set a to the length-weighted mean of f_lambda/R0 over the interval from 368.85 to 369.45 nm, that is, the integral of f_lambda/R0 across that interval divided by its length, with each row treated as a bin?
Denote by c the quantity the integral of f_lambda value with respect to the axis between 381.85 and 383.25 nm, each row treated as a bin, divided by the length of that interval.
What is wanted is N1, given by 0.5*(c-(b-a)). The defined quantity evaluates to 6.2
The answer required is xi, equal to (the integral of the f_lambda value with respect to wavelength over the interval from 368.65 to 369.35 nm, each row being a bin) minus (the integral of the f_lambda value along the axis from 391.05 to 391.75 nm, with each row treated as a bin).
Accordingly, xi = -4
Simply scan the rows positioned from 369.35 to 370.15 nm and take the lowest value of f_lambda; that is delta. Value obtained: 15.3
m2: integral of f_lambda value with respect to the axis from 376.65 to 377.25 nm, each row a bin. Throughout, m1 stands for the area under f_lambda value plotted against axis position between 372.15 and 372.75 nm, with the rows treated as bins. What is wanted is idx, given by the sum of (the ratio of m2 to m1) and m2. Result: 11.2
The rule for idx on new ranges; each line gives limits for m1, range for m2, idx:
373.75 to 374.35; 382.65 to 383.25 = 6.9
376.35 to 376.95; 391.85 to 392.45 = 10.3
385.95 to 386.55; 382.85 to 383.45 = 6.3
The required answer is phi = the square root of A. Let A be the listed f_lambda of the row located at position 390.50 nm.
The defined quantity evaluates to 4.1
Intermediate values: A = 17.1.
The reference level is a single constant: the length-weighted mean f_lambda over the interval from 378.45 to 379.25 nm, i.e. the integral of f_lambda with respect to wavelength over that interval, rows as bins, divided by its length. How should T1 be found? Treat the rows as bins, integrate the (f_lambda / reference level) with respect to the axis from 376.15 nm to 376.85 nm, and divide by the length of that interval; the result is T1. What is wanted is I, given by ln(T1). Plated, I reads -0.09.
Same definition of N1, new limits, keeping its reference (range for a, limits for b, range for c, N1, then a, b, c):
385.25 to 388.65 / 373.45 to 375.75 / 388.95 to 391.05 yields 8.6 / 0.95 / 0.70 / 17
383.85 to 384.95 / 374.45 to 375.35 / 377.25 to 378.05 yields 10.2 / 0.84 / 0.58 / 20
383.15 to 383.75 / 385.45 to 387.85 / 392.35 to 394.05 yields 4.1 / 0.50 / 0.93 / 9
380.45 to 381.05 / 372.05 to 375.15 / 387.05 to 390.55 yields 8.7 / 1.11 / 0.66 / 17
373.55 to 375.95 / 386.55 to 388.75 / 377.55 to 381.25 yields 9.5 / 0.71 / 0.95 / 19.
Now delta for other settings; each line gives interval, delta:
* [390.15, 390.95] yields 12.2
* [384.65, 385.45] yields 17.9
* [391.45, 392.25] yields 13.4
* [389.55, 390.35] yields 15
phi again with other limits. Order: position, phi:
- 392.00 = 4.1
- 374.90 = 2.9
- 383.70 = 3.4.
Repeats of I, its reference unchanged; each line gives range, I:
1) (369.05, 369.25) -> -0.10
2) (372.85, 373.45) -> -0.22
